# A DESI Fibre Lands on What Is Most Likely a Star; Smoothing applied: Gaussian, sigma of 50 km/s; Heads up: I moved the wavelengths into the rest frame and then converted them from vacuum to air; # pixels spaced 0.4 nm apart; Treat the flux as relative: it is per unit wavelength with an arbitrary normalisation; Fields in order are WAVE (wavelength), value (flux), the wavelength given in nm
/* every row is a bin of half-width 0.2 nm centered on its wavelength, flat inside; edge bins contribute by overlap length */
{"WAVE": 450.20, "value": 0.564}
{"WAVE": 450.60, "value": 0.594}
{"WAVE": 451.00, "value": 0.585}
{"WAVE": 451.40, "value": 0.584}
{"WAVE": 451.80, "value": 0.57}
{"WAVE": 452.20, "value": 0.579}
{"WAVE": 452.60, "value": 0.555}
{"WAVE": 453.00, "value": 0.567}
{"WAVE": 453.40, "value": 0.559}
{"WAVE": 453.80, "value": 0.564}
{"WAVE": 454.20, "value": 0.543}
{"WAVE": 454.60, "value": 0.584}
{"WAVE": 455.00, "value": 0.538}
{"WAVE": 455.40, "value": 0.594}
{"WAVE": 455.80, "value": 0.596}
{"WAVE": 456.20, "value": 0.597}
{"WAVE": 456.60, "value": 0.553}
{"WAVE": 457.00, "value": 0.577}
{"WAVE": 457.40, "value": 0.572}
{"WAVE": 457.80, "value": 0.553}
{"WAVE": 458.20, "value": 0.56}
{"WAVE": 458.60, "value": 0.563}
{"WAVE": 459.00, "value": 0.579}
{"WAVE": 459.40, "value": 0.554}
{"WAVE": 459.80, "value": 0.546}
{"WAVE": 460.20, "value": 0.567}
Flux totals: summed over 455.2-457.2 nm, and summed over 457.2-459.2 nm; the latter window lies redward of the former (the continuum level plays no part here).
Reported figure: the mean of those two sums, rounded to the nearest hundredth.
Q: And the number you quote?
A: 2.87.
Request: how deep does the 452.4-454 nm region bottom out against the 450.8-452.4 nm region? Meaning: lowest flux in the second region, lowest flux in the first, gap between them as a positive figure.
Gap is 0.0150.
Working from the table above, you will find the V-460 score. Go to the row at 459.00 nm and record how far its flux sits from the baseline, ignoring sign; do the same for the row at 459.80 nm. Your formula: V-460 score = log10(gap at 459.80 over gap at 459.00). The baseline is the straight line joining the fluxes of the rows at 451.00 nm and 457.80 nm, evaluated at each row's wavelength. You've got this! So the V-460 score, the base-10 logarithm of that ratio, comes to -1.1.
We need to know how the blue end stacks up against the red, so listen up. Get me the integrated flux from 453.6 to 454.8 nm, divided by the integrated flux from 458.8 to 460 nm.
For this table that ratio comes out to 1.01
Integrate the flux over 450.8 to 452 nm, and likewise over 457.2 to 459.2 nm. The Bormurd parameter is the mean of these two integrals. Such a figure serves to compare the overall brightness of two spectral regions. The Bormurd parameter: 0.91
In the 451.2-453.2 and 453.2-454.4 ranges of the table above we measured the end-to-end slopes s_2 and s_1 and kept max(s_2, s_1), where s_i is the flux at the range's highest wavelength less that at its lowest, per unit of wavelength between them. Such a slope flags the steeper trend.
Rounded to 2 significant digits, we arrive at -0.011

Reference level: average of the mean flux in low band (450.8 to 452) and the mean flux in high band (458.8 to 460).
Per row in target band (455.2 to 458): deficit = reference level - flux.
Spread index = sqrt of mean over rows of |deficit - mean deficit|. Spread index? 0.125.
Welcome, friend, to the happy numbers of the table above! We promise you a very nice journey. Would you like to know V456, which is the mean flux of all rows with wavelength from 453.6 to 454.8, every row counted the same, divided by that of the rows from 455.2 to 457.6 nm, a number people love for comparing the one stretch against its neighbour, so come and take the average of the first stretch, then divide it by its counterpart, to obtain 0.97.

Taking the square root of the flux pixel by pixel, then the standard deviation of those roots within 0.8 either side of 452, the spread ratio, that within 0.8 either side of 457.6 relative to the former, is 0.9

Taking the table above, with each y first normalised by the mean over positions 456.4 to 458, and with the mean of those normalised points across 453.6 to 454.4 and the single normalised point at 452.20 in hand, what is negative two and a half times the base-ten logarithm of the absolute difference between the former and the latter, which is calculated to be 3.4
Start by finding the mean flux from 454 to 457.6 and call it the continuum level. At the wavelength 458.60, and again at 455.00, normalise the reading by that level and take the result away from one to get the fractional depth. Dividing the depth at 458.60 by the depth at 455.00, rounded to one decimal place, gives 0.3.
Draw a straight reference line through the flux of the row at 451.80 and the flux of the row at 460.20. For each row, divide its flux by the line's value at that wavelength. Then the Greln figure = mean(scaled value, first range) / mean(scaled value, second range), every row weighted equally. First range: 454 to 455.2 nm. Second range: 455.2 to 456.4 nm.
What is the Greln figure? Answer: 0.93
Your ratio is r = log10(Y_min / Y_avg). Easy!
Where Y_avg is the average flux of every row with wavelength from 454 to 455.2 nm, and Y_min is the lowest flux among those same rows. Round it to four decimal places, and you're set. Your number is -0.0135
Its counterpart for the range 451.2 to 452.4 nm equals -0.0058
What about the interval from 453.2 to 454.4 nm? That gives -0.0098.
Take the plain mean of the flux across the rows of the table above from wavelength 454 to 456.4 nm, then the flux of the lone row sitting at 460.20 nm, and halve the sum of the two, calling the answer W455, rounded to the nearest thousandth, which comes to 0.571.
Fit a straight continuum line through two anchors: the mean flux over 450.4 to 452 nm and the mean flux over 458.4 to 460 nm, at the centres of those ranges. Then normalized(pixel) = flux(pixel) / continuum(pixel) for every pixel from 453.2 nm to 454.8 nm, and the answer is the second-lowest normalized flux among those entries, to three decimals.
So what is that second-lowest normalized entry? 0.969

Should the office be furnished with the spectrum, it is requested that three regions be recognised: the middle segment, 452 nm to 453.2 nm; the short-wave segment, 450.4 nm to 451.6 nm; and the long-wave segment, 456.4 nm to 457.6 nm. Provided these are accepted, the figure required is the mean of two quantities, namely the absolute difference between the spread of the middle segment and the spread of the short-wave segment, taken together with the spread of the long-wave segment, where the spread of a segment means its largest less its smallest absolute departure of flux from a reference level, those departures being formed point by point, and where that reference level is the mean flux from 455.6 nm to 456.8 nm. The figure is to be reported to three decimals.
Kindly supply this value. 0.019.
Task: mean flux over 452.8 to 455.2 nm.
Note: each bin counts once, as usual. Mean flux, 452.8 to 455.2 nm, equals 0.559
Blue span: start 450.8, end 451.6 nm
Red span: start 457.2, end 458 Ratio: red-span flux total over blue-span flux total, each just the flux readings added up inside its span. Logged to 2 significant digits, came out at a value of 0.96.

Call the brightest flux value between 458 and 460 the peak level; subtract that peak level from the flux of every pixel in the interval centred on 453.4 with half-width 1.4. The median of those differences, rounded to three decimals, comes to -0.015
